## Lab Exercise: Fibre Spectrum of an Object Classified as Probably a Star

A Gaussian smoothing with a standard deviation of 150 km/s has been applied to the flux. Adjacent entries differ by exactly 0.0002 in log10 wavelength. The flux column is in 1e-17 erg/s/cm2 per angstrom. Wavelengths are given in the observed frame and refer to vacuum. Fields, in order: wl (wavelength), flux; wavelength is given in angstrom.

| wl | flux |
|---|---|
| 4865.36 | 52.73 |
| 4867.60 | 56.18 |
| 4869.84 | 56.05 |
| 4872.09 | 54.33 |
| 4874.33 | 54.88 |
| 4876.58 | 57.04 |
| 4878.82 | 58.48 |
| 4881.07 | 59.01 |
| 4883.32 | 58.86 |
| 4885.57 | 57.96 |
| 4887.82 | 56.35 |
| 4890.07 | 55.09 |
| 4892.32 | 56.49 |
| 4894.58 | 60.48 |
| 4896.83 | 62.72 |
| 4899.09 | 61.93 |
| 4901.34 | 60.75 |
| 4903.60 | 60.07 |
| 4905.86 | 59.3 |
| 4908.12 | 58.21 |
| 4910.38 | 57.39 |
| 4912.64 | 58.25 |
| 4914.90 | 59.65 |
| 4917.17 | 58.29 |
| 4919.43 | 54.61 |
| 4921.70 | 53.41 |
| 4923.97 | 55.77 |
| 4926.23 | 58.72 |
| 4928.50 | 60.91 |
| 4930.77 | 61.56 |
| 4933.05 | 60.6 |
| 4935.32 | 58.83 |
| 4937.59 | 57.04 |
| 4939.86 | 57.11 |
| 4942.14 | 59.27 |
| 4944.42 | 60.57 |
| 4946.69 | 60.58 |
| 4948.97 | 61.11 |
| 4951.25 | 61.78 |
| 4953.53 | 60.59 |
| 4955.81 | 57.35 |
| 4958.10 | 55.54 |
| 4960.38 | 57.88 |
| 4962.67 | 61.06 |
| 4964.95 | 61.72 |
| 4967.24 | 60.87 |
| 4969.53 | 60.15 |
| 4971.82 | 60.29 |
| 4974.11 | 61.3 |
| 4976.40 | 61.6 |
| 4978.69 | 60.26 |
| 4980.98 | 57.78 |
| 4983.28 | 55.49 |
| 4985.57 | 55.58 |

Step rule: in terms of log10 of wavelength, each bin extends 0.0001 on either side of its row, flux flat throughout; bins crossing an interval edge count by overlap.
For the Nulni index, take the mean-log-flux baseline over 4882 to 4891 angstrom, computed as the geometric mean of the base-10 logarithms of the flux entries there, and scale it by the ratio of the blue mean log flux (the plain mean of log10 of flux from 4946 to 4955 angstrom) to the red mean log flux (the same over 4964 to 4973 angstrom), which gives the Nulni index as 1.76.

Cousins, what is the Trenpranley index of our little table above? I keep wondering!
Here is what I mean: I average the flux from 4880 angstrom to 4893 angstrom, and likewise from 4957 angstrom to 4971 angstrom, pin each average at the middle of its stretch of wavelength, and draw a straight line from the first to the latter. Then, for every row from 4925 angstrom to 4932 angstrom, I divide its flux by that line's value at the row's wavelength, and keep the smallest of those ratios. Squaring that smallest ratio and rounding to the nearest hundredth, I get 1.01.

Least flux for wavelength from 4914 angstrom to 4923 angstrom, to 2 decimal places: 53.41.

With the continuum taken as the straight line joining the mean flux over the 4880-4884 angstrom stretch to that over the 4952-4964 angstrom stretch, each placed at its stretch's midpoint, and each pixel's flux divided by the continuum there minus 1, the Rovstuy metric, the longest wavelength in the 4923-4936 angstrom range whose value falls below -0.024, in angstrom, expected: 4923.97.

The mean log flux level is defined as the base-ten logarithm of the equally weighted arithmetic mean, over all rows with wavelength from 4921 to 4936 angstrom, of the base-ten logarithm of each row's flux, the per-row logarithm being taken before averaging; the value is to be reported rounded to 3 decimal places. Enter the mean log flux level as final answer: 0.247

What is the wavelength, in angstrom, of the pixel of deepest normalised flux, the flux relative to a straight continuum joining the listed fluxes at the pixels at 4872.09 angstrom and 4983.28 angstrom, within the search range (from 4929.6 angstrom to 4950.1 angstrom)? 4937.59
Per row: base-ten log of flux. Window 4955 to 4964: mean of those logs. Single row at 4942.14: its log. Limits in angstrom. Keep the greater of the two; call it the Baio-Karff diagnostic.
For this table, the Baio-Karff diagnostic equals 1.77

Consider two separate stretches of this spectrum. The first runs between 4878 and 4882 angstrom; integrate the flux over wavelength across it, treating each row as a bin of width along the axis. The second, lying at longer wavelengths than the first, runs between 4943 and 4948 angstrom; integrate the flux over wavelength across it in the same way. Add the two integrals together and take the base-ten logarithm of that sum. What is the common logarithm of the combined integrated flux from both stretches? 2.73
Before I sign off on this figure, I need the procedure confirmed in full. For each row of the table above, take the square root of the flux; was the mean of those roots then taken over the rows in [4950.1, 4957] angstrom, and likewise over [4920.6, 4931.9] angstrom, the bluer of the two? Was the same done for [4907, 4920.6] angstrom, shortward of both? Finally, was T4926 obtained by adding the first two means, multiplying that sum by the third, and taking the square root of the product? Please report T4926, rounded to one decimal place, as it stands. 10.8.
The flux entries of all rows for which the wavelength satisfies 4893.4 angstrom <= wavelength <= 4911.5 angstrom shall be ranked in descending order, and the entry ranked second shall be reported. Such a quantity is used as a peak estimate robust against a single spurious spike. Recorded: 61.93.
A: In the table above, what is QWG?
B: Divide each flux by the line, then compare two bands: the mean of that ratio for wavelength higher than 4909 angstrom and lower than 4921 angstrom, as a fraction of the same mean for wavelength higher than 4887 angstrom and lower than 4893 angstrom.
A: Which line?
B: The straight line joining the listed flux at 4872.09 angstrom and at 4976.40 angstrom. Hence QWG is 1.00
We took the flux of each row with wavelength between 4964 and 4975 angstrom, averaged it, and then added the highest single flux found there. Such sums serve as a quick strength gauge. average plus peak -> 123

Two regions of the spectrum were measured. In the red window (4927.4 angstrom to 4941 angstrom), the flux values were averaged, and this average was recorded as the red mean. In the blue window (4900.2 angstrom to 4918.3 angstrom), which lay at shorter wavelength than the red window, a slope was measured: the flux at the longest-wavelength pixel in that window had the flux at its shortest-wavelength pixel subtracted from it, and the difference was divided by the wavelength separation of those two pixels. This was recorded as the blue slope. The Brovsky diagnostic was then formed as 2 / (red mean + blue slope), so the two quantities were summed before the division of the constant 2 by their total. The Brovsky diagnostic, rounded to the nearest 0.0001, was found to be 0.0338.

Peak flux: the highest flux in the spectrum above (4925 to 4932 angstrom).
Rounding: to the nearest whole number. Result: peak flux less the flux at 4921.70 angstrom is 8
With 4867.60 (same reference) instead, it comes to 5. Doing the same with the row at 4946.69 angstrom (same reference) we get 1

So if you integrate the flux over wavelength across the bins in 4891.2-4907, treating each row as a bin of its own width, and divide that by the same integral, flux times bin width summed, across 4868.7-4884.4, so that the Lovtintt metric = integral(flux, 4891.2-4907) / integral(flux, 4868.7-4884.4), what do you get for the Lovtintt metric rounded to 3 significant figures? 1.06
